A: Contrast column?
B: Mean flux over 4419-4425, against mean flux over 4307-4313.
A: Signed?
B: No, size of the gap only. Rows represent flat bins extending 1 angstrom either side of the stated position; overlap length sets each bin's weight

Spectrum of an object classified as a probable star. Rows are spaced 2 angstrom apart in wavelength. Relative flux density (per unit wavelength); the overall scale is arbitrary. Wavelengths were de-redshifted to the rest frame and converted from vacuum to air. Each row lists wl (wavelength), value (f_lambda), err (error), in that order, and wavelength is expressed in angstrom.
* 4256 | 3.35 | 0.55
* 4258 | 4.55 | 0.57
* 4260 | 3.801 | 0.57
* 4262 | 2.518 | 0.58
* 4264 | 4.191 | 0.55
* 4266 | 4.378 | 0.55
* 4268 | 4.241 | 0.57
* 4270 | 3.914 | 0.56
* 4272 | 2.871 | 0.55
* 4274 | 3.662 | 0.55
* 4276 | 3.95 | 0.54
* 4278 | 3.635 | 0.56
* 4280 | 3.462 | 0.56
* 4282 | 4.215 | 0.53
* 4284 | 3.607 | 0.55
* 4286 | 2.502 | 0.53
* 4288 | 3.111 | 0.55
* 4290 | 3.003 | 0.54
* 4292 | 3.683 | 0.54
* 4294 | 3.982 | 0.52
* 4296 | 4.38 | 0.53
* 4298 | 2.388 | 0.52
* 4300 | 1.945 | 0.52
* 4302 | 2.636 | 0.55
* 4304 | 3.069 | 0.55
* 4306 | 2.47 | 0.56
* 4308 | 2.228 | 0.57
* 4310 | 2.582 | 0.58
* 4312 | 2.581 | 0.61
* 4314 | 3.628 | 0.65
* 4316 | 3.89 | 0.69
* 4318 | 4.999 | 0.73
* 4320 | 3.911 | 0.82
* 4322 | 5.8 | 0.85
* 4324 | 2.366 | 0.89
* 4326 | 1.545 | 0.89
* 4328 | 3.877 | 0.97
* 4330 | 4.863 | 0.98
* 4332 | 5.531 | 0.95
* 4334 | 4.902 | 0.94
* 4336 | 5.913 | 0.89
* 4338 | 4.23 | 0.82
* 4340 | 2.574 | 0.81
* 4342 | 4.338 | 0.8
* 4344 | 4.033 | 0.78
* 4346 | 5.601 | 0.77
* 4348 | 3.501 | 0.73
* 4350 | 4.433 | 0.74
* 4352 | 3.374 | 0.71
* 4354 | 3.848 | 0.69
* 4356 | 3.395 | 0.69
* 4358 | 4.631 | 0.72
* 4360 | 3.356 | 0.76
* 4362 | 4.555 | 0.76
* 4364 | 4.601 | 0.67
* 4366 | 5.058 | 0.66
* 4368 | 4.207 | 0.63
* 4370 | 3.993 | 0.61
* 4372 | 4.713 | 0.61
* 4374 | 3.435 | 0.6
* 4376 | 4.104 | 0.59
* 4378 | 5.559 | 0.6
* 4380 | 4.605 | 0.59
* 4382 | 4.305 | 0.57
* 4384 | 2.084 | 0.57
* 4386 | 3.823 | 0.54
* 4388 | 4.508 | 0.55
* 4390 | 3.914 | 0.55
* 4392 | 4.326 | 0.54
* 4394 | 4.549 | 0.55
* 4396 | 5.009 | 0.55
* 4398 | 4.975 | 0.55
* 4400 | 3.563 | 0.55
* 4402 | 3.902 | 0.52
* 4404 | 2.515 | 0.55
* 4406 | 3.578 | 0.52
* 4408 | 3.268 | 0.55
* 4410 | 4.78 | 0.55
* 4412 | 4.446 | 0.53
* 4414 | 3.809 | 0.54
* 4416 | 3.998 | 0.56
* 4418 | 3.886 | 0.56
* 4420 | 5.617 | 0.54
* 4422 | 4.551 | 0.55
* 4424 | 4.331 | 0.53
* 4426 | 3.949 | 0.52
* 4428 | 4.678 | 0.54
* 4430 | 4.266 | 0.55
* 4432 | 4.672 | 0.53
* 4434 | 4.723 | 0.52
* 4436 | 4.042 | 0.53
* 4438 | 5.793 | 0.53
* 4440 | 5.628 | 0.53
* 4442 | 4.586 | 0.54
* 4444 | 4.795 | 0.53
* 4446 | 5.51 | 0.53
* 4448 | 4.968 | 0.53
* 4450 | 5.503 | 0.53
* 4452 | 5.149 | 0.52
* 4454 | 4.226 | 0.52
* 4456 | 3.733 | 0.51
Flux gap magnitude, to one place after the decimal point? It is 2.4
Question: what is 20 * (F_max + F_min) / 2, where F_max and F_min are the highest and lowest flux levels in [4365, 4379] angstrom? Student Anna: 90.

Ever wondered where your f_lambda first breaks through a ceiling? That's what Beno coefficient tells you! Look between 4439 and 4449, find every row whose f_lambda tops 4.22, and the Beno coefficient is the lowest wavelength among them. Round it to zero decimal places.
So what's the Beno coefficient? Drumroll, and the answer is 4440 angstrom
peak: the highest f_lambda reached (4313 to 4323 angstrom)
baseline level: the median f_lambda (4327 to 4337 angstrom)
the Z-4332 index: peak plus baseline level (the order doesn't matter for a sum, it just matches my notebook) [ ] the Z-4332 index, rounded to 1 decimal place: 10.7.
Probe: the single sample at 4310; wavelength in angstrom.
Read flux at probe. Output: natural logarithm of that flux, 0.95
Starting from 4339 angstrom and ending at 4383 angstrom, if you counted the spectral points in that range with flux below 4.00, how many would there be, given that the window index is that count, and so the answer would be 8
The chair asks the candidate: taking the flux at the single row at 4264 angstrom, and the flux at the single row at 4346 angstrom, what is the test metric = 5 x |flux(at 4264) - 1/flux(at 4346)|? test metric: 20.1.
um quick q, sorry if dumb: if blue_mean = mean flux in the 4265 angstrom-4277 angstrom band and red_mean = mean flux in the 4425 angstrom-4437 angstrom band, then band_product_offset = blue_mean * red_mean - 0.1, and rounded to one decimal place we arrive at 16.7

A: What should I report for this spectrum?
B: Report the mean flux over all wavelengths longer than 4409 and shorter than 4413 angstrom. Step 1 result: 4.61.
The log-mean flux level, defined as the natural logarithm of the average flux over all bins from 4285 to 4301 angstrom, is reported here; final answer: 1.14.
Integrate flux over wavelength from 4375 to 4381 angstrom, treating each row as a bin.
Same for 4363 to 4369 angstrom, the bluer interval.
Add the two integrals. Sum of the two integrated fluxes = 56.3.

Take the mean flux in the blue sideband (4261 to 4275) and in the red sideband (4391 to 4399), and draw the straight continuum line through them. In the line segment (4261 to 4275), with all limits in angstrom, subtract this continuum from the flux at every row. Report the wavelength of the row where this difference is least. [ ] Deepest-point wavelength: 4262 angstrom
